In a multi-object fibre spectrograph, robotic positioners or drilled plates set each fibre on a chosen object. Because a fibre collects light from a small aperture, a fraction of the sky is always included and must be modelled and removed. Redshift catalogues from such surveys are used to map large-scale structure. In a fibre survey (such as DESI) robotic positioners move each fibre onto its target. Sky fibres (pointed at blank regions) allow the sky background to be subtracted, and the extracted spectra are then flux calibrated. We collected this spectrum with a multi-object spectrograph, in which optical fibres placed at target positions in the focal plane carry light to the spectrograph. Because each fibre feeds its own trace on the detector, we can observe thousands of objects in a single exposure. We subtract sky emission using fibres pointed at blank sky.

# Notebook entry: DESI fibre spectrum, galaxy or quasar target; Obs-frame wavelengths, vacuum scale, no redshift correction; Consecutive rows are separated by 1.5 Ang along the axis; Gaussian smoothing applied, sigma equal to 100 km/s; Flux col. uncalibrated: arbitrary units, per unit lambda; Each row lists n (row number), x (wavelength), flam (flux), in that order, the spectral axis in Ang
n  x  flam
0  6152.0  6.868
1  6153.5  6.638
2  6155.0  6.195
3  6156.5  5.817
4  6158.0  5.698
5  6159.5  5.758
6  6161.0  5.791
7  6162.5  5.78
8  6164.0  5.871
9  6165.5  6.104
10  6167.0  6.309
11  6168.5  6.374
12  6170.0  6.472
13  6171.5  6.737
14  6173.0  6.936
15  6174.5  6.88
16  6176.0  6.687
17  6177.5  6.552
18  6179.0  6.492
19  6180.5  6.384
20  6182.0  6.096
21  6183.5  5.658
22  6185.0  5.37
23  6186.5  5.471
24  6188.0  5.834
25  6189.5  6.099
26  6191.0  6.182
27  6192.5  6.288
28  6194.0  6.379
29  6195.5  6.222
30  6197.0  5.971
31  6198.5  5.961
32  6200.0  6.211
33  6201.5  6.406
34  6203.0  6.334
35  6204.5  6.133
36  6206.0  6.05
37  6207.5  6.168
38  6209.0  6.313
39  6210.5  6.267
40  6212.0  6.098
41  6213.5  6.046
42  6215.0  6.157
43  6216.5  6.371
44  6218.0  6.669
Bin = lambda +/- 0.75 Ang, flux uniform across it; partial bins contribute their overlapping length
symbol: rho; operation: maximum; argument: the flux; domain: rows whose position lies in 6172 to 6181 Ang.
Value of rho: 6.936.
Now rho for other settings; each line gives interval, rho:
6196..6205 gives 6.406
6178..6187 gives 6.492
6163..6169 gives 6.374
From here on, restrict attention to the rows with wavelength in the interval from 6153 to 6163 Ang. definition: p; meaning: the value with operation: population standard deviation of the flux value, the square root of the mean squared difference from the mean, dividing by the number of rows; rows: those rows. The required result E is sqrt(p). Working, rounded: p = 0.32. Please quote 0.56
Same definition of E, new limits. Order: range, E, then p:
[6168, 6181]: 0.44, 0.20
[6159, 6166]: 0.36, 0.13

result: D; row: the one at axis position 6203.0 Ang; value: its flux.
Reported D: 6.334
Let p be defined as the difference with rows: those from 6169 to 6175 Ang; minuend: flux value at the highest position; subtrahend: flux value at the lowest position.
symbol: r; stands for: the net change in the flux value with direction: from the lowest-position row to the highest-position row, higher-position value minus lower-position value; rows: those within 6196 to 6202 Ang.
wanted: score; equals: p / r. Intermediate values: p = 0.41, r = 0.4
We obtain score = 0.9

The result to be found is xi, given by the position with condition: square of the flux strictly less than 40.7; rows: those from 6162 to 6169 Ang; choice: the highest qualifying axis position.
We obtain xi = 6168.5 Ang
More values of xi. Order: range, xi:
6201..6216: 6215.0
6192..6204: 6203.0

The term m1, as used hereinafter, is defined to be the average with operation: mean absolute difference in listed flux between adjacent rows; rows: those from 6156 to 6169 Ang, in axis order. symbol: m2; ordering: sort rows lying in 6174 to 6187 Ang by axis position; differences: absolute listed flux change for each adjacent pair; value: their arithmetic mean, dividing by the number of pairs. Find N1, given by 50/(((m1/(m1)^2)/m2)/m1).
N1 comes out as 0.11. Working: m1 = 0.10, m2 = 0.201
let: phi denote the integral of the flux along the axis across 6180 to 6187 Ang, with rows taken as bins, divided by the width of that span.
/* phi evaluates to 5.8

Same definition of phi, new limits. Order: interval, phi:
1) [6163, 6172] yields 6.3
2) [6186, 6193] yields 6.0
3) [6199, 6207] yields 6.2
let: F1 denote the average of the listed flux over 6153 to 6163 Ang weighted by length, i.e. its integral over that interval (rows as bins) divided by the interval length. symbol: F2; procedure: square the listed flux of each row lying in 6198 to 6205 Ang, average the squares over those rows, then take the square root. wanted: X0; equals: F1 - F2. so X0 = -0.3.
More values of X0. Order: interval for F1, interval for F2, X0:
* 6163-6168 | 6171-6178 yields -0.7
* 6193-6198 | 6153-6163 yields 0.2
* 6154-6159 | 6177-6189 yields -0.1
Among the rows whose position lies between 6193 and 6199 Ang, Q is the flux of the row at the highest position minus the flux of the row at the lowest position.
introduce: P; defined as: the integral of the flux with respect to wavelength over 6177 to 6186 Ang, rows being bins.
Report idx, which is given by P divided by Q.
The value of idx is -131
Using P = 55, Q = -0.4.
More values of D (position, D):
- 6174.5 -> 6.88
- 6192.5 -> 6.288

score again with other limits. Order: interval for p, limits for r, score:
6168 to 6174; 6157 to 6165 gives 3.2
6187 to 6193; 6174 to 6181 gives -0.9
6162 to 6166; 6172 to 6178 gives -0.8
